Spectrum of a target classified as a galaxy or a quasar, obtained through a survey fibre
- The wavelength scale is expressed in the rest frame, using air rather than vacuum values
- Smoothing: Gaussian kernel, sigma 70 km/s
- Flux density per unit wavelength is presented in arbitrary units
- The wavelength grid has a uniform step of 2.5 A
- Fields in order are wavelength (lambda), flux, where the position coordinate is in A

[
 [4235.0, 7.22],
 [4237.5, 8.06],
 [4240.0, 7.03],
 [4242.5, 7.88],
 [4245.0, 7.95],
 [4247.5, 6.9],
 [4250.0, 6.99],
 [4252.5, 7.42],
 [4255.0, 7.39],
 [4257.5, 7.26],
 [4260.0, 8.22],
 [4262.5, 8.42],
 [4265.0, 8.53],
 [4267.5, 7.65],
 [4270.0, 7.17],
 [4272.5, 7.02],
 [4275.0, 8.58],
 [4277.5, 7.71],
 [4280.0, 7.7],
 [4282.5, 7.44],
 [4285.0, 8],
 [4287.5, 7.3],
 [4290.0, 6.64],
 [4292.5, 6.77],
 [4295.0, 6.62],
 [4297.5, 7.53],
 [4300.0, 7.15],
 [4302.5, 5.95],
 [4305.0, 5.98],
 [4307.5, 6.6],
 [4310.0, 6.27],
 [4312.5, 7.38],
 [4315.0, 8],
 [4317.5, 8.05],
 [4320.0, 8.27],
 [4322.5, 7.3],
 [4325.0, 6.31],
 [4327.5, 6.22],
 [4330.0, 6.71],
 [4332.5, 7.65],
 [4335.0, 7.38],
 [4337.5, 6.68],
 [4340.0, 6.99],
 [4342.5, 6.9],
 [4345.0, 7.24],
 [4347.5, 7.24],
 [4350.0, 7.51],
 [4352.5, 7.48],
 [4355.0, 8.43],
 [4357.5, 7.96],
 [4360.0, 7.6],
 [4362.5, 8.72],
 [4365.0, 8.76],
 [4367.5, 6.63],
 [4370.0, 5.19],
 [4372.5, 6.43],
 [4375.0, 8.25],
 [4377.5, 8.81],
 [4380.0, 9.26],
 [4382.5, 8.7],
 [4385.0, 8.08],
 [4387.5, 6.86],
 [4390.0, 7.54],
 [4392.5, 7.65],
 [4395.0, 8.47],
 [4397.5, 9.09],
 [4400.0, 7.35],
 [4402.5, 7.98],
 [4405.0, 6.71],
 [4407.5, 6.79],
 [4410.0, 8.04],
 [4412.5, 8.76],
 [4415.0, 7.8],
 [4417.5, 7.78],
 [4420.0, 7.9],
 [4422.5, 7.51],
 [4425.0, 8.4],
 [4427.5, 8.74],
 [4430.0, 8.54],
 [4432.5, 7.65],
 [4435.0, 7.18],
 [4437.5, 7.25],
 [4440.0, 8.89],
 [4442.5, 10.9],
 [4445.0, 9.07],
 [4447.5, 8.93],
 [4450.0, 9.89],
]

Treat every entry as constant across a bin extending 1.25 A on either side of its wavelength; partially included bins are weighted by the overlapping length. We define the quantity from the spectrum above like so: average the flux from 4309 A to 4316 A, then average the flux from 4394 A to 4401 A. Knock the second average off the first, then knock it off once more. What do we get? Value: -9.4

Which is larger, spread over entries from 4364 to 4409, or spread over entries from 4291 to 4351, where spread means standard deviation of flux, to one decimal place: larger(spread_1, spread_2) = 1.1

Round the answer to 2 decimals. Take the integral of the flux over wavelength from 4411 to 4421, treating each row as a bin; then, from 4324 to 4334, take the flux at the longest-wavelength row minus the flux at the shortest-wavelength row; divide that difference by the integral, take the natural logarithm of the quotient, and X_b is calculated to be -4.10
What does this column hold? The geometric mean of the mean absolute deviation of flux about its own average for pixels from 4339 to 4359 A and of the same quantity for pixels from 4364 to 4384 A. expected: 0.69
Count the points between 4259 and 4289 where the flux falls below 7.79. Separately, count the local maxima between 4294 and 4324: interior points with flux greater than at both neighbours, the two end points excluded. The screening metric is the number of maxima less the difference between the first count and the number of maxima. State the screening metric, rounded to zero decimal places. -1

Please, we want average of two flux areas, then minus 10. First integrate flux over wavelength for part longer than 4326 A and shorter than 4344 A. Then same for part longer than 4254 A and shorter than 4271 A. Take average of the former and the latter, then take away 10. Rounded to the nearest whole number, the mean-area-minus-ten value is 119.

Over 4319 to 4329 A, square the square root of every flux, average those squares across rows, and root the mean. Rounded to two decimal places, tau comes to 2.65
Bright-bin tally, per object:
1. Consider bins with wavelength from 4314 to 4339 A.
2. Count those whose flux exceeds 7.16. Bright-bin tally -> 6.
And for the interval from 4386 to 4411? 7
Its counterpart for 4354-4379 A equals 7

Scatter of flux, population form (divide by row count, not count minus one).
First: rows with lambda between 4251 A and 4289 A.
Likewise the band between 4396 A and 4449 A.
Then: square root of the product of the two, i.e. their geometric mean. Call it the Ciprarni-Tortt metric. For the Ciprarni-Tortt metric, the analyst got 0.68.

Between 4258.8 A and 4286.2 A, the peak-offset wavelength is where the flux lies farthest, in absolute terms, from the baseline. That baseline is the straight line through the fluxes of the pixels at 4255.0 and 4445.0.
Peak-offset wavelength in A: 4265.0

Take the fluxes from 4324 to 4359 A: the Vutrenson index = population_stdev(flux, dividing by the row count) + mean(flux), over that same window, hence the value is 7.8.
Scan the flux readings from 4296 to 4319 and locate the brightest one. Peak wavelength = 4317.5 A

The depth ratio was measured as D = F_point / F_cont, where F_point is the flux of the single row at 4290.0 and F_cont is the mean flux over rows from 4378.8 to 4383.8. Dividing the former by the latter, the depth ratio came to 0.74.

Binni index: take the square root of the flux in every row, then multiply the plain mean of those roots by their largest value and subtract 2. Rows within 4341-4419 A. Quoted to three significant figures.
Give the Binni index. 6.45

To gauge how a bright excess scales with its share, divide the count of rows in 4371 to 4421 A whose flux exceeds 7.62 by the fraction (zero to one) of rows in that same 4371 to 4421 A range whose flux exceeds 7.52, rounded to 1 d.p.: 18.7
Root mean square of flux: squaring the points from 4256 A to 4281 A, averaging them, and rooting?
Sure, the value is 7.85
